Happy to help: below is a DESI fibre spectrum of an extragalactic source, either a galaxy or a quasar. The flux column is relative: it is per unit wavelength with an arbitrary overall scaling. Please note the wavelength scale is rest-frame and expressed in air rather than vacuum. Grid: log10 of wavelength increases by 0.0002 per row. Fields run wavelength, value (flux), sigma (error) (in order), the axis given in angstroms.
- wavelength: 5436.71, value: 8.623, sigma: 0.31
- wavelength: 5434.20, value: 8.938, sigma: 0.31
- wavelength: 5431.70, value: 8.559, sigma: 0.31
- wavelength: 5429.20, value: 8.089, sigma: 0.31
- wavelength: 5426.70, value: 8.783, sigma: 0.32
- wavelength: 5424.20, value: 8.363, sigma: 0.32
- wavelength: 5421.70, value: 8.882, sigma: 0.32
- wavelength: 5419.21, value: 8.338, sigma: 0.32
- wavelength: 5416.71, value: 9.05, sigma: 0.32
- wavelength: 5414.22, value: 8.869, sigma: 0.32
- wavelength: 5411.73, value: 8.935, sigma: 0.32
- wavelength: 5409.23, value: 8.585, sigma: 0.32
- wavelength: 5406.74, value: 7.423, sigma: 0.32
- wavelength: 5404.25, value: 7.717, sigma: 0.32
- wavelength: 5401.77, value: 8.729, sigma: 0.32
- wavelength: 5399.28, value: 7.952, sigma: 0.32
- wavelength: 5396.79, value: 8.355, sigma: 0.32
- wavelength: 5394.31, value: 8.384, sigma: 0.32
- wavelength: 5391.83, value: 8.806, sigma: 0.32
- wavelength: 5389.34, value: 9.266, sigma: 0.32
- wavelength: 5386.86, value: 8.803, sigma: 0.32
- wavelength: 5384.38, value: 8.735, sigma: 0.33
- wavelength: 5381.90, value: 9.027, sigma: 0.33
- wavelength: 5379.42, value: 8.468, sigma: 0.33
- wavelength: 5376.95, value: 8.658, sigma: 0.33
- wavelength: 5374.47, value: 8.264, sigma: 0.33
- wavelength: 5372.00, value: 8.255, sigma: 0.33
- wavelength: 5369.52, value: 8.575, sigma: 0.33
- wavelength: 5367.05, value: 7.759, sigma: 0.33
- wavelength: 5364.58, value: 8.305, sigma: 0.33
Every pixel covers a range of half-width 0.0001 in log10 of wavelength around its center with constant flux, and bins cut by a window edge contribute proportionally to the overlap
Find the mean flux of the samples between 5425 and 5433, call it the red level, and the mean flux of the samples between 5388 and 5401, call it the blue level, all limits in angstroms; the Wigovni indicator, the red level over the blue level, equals 0.99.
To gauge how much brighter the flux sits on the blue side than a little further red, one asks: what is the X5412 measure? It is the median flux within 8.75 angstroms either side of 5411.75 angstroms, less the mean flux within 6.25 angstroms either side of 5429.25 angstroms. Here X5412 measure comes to 0.04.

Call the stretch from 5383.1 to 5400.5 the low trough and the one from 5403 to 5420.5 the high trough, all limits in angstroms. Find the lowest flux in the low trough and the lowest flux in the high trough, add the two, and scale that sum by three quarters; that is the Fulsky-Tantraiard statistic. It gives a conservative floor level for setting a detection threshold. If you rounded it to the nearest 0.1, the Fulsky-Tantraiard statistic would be 11.5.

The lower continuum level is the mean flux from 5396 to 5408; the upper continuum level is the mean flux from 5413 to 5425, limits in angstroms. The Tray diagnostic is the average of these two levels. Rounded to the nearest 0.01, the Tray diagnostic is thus 8.37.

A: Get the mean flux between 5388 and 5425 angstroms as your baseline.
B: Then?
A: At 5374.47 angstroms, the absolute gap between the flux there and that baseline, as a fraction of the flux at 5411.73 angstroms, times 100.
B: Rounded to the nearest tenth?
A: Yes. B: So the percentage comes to 2.8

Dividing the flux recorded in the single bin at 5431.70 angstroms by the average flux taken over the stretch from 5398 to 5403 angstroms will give 1.03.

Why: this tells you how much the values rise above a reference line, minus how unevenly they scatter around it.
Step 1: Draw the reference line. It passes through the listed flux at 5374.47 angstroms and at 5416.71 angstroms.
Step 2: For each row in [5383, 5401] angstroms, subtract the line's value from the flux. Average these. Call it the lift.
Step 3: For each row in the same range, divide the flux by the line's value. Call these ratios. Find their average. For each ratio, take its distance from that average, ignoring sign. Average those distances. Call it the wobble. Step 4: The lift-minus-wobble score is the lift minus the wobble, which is -0.02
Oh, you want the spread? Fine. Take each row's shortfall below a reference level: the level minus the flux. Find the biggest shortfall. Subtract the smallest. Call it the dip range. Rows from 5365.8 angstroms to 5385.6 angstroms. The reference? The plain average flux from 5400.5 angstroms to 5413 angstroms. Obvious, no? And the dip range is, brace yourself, 1.27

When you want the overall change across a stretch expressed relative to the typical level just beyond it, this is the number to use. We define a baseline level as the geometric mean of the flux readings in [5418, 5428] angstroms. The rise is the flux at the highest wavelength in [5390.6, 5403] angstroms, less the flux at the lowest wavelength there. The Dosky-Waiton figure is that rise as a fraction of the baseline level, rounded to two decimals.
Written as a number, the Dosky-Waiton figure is -0.01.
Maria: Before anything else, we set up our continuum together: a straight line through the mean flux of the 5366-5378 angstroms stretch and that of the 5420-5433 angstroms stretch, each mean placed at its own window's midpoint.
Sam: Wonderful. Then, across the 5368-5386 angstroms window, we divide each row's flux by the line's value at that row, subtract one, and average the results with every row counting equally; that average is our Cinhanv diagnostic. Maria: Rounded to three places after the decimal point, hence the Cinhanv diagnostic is 0.029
